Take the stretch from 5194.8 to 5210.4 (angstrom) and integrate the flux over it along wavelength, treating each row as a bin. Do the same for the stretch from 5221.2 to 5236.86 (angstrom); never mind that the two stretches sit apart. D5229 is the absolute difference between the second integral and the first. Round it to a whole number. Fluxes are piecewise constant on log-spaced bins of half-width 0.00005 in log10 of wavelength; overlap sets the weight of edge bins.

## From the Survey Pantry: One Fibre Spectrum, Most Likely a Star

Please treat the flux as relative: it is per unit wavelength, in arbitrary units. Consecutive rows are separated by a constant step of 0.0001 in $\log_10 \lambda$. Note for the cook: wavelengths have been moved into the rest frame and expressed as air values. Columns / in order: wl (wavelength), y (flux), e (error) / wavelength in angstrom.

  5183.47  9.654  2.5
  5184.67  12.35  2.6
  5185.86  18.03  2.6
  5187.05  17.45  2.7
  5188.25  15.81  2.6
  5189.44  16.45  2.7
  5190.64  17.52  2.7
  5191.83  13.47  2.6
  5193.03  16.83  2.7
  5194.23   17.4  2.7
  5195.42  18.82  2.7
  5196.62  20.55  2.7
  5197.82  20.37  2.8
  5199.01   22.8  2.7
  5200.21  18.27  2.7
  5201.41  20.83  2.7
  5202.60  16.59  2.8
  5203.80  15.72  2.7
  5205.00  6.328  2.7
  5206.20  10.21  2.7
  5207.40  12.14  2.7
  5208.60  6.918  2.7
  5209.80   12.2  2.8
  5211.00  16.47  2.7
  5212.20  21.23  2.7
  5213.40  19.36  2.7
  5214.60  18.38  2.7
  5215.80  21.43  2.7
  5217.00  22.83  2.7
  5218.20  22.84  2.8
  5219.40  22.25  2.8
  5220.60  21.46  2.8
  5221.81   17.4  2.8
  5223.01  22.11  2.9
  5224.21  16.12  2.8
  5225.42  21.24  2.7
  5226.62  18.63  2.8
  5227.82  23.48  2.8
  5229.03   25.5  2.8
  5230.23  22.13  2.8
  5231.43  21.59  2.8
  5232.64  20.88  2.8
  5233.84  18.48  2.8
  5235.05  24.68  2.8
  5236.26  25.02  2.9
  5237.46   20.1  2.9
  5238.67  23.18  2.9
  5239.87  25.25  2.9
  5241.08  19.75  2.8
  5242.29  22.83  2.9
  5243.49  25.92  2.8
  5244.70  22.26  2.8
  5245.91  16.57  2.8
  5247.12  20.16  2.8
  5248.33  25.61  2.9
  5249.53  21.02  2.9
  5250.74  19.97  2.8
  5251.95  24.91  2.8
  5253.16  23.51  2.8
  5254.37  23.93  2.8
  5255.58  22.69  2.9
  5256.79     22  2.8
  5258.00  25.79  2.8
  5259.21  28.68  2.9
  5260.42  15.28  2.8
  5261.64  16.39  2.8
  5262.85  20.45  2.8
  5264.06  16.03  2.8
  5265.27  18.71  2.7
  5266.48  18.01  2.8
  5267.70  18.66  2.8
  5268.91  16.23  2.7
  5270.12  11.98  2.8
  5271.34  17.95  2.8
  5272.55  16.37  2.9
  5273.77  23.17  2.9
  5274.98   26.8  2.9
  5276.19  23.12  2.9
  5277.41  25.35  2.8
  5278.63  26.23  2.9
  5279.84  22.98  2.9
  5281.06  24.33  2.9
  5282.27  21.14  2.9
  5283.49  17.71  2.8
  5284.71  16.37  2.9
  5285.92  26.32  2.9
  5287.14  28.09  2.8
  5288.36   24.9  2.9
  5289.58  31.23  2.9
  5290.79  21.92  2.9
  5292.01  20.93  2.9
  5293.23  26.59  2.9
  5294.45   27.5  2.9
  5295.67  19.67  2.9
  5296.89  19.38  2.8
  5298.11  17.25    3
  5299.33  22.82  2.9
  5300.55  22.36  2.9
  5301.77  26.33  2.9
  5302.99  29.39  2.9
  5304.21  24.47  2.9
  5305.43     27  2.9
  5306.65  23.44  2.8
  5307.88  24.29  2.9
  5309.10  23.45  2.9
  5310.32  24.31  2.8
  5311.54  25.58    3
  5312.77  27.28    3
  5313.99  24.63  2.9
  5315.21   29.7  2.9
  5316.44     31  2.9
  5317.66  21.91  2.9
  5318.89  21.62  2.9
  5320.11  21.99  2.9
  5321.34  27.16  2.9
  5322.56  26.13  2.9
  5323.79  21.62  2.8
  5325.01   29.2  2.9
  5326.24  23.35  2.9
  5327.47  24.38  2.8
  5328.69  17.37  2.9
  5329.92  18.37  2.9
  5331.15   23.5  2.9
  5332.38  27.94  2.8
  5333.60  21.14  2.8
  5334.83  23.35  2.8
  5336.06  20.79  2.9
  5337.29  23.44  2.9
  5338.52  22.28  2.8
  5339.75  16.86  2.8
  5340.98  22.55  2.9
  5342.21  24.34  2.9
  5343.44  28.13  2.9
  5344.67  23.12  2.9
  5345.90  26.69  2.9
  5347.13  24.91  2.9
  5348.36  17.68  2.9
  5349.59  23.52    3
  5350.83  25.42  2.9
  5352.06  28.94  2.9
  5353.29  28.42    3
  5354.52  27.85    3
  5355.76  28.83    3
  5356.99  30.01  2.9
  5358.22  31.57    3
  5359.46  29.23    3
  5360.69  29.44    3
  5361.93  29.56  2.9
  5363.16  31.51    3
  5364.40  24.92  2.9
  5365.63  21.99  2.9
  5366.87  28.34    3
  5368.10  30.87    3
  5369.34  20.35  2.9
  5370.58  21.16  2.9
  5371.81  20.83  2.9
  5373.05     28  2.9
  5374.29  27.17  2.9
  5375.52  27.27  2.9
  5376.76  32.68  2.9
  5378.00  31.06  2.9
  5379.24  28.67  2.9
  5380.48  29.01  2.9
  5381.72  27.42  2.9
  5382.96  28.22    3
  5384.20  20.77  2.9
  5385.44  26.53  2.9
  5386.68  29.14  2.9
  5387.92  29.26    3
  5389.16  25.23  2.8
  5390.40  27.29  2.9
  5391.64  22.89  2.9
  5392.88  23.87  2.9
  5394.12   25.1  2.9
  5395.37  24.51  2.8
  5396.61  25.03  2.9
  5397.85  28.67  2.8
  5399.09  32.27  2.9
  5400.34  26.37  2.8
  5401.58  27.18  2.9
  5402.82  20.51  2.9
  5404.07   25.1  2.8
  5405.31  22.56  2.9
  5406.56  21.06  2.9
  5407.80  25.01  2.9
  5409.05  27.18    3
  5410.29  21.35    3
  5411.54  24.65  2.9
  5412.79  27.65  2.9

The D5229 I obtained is 92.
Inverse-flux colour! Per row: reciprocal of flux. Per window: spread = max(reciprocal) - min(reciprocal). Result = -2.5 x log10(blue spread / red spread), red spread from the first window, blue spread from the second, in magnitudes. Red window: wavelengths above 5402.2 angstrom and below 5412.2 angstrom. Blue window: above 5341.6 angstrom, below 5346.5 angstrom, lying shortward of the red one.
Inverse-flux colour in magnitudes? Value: 0.5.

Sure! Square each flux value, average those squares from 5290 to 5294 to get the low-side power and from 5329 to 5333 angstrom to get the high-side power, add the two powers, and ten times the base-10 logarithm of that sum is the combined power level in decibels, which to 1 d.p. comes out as 30.4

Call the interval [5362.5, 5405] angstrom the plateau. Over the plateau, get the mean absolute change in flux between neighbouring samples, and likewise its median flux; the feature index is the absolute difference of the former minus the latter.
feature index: 24.0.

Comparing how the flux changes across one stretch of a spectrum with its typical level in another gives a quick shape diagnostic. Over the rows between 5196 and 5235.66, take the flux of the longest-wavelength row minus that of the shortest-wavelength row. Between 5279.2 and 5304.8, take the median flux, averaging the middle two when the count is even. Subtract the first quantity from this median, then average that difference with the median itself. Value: 21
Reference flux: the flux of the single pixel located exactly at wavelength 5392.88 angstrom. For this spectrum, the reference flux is 23.87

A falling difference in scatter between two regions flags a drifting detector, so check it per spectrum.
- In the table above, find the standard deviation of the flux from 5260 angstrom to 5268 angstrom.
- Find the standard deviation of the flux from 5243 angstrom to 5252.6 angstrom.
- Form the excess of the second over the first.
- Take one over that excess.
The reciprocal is 0.7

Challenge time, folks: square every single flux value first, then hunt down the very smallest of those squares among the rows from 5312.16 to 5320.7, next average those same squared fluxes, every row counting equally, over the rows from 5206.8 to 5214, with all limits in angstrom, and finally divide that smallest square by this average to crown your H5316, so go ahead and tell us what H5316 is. 1.9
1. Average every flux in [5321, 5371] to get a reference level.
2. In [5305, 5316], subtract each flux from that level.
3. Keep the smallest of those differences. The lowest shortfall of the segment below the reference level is -5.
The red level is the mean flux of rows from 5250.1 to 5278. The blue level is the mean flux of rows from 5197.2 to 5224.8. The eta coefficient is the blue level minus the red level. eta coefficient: -3.1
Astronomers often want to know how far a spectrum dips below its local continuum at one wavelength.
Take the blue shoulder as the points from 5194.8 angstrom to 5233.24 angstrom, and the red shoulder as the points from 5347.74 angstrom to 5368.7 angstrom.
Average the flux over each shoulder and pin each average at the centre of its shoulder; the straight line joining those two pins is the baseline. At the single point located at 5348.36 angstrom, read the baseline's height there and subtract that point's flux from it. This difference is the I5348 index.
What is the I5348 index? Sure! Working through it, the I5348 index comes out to 9.2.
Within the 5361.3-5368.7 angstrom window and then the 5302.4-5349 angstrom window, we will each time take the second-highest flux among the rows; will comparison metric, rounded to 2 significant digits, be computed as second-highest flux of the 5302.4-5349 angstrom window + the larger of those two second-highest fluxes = 61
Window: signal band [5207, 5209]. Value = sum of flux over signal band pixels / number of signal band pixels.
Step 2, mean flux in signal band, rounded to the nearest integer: 10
